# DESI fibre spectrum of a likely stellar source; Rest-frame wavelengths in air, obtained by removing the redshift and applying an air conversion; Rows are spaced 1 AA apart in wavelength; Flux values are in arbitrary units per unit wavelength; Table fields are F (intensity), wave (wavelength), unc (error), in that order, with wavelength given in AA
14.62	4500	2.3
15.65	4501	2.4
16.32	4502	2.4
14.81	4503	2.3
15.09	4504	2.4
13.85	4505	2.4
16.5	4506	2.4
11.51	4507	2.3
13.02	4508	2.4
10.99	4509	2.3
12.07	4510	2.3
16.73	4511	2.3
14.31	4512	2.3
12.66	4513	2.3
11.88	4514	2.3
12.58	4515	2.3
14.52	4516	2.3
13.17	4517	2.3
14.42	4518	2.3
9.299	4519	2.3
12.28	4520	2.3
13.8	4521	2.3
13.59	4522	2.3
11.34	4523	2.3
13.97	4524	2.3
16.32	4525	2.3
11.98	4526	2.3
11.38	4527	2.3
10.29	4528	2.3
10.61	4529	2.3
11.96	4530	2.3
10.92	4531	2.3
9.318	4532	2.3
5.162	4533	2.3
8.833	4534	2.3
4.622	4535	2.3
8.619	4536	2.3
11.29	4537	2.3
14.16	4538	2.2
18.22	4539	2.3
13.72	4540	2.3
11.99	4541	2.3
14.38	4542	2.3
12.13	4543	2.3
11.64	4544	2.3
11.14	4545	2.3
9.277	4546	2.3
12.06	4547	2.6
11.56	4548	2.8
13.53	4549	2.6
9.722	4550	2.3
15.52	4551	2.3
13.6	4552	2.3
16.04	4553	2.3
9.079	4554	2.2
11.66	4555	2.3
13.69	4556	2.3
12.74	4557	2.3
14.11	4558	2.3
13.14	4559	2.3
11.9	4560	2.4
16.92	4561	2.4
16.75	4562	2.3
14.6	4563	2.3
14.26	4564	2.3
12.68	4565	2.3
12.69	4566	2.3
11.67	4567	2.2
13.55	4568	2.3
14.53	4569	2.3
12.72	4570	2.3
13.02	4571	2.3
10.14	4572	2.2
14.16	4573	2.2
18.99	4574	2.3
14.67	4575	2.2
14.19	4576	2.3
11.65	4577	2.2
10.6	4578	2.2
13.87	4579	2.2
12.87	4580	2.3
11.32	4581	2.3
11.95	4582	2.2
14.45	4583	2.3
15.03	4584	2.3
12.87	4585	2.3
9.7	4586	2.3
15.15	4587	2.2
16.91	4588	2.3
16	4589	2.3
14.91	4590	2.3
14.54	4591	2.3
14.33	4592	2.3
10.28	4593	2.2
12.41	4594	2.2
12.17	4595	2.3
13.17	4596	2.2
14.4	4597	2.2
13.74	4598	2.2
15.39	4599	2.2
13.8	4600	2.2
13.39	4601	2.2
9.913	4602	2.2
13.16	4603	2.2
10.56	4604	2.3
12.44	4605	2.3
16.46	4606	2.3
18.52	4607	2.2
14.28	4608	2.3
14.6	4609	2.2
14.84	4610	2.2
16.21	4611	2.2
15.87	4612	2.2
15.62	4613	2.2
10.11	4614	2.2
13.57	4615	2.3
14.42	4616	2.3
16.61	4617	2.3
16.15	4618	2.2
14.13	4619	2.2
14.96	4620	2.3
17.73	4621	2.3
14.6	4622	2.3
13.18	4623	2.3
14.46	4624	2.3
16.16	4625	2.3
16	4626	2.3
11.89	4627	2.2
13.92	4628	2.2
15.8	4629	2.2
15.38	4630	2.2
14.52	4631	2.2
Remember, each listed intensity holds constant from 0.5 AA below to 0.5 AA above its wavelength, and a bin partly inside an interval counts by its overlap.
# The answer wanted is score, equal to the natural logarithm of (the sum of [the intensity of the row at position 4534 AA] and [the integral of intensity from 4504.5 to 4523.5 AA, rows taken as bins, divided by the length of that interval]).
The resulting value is 3.09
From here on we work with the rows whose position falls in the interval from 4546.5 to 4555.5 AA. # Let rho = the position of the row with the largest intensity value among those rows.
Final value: 4553 AA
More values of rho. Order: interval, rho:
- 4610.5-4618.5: 4617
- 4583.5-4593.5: 4588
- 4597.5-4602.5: 4599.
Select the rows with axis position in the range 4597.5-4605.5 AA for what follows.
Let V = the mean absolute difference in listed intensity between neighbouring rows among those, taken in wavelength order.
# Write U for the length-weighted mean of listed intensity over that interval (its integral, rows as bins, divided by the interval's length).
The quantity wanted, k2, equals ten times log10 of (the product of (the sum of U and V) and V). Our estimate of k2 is 15.0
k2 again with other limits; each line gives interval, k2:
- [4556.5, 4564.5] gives 14.1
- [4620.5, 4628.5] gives 15.2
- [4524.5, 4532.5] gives 12.9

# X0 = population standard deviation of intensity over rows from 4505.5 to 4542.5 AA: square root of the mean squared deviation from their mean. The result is 2.79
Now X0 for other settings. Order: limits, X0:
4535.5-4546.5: 2.53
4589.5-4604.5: 1.65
